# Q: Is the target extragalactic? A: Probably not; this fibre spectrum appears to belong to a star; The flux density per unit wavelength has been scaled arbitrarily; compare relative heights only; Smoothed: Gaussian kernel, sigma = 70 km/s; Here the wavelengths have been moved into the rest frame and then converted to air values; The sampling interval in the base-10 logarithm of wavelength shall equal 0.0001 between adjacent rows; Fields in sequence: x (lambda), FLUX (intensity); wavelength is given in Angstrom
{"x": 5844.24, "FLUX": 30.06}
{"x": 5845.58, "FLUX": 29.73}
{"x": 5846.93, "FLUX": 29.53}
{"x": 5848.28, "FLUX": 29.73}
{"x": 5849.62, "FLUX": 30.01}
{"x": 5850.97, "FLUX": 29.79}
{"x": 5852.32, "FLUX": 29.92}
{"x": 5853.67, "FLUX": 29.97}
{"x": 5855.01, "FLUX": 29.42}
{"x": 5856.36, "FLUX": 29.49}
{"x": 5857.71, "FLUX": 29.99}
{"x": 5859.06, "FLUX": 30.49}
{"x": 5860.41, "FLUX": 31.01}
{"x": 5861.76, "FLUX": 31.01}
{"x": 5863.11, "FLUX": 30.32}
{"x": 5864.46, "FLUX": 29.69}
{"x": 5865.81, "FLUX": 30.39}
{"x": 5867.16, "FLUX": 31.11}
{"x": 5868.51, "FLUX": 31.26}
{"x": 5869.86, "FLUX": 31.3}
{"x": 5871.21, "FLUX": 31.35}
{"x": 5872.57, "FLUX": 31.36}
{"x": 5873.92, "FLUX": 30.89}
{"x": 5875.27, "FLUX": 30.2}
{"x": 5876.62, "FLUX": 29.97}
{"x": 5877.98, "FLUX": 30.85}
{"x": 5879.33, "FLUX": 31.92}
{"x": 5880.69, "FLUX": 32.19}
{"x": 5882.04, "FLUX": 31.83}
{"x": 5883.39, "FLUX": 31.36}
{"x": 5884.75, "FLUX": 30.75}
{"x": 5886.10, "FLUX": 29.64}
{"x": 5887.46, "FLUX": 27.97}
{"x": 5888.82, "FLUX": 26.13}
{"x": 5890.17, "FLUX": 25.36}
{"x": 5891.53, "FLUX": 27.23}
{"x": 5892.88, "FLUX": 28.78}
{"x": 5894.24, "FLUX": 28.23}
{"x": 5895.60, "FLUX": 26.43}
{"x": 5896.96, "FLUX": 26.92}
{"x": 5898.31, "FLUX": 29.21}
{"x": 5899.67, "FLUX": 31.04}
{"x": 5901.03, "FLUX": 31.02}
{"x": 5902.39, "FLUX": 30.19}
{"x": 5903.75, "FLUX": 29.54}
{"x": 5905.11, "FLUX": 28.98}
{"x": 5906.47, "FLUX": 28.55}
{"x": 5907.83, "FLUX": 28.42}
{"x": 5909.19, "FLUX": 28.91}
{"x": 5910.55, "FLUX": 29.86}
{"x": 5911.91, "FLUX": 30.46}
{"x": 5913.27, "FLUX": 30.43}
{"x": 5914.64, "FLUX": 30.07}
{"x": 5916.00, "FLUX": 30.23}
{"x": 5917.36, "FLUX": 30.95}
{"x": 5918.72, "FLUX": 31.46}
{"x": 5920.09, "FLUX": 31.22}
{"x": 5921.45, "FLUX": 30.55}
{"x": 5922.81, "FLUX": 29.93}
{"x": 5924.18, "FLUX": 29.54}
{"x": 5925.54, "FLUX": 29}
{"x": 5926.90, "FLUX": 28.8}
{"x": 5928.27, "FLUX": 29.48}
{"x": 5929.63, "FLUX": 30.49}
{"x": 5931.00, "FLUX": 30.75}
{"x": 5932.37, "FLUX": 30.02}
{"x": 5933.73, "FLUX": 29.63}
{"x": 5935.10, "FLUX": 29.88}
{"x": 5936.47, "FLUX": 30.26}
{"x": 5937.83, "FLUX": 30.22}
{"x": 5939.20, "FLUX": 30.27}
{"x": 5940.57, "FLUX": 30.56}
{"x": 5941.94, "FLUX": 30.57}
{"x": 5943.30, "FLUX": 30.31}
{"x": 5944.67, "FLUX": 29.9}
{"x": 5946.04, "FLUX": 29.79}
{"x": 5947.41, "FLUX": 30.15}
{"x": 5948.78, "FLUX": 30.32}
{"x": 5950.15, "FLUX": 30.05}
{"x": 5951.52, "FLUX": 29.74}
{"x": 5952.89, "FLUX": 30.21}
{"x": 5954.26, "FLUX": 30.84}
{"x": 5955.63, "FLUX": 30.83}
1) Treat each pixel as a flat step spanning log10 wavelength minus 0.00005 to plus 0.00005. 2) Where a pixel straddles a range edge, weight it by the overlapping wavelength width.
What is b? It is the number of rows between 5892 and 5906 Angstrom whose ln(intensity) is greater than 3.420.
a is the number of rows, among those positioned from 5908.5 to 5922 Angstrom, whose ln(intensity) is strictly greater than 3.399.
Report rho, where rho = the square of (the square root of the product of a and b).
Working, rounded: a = 8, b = 2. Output 16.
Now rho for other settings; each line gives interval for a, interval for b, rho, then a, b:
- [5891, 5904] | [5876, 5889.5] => 18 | 3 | 6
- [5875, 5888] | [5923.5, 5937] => 8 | 8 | 1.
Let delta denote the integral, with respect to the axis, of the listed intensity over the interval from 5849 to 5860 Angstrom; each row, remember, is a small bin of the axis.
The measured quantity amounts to 329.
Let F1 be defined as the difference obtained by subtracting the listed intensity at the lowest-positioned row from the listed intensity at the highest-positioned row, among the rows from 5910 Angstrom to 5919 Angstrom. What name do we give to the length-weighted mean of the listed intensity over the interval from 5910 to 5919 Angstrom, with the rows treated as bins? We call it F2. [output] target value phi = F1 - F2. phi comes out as -28.9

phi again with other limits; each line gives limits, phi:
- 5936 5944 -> -30.3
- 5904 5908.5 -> -29.3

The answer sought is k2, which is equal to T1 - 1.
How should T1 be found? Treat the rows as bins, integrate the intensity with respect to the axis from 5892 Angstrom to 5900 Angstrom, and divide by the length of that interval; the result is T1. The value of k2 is 27.3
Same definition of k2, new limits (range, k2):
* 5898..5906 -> 29.0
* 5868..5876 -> 30.1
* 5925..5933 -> 28.8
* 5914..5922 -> 29.8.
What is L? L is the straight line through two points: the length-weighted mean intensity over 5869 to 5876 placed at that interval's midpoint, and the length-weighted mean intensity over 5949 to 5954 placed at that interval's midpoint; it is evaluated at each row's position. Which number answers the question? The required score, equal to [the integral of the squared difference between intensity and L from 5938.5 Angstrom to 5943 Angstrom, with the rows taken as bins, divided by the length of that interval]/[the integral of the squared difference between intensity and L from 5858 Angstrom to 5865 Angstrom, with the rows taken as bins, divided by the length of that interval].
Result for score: 0.10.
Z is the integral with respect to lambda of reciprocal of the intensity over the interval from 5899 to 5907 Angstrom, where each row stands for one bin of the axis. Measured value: 0.27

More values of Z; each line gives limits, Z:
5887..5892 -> 0.19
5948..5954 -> 0.20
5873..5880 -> 0.23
